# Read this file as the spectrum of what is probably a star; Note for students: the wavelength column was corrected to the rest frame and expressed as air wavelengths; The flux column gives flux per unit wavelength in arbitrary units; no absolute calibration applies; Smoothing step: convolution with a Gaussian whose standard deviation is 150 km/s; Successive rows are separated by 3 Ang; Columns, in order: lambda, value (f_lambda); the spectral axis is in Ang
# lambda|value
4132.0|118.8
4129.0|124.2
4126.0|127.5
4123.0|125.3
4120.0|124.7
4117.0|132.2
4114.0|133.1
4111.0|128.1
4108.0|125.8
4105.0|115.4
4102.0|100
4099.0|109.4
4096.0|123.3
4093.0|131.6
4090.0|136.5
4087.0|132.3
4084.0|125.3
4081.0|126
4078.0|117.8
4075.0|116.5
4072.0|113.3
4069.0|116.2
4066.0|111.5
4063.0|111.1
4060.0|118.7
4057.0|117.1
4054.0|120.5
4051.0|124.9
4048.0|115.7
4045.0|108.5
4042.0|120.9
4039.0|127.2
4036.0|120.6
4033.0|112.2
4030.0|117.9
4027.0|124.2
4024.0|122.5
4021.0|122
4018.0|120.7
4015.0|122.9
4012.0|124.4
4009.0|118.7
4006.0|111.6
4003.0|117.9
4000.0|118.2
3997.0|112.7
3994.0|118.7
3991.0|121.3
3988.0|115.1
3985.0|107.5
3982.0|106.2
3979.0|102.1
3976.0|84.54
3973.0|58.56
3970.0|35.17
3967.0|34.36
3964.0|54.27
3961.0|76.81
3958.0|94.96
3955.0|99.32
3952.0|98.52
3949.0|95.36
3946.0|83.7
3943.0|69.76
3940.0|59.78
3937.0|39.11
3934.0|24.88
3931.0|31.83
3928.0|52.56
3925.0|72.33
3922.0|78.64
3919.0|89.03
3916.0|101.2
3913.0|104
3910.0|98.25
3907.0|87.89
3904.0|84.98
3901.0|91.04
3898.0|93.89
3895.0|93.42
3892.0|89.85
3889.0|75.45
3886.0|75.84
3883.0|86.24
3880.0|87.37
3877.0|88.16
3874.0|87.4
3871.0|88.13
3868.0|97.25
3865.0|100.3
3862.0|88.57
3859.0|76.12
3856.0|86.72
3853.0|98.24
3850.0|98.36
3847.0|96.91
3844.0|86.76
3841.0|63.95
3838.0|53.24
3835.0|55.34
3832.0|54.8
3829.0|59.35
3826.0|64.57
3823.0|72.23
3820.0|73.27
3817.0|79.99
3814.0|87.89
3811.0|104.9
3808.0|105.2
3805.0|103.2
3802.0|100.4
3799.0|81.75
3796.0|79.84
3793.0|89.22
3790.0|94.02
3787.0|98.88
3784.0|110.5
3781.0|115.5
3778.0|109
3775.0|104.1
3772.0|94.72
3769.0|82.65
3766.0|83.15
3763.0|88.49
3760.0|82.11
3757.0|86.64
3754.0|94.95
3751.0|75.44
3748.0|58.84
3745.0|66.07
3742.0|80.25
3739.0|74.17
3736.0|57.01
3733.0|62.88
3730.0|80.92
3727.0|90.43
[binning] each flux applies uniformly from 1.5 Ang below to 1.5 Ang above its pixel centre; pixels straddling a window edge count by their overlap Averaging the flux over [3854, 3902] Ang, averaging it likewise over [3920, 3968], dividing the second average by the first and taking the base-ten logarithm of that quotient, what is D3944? -0.12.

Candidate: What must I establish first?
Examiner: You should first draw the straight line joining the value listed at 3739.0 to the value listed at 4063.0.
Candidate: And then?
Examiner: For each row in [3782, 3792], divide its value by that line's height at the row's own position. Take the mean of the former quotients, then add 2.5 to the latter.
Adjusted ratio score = 3.77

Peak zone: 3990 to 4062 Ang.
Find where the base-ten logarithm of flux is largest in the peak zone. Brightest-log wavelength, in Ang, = 4039.0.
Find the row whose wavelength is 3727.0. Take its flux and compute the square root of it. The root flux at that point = 9.5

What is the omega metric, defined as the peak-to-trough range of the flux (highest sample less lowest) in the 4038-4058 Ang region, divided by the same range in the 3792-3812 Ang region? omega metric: 0.74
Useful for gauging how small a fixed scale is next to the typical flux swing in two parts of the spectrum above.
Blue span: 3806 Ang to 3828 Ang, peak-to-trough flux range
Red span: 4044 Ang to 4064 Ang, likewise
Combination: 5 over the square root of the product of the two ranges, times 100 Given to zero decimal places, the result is 19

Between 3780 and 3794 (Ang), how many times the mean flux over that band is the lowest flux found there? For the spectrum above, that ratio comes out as 0.878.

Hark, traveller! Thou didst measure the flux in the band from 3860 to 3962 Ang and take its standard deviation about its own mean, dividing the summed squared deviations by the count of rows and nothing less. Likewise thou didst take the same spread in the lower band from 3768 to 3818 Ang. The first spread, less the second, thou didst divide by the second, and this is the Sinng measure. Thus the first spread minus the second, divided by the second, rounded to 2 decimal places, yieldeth 0.74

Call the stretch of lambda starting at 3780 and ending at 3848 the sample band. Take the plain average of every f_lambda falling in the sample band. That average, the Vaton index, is 84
